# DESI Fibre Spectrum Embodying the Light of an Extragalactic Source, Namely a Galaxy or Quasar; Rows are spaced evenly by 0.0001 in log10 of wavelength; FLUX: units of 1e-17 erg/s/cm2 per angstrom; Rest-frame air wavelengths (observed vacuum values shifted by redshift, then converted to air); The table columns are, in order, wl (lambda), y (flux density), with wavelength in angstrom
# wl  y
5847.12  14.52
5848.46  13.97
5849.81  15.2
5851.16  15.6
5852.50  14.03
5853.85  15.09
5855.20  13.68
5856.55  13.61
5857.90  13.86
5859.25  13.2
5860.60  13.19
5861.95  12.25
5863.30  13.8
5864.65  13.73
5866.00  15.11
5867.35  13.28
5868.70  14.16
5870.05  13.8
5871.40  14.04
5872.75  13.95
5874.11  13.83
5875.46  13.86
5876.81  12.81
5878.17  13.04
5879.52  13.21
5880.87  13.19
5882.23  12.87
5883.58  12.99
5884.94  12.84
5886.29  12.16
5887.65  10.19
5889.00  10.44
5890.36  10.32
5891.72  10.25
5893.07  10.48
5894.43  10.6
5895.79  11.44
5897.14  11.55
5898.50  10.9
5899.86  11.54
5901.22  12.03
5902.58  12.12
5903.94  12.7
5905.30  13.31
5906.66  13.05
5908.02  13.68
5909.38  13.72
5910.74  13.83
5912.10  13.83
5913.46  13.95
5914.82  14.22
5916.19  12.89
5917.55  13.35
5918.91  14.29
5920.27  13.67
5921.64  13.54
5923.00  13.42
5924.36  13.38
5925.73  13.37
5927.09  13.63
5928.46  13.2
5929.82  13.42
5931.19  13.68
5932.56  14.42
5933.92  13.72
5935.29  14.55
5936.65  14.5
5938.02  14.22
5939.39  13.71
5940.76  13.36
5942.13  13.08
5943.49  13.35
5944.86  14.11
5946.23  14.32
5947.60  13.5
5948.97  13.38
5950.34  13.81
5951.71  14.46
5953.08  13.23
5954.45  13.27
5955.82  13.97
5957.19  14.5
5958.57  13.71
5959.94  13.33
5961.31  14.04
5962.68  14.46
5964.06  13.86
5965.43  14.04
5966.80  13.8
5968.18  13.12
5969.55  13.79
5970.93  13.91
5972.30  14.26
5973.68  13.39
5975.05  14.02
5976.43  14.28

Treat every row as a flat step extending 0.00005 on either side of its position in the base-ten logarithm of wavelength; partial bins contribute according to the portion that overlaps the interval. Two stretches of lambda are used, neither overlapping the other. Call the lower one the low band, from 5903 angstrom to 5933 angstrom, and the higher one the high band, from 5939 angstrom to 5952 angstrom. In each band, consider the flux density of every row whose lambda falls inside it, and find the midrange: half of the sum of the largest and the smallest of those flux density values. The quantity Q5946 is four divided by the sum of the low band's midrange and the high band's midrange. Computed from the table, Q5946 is 0.146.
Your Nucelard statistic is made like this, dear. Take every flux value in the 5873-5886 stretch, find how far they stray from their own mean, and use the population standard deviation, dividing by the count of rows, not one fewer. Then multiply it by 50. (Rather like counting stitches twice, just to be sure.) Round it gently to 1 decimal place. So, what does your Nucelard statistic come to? 18.9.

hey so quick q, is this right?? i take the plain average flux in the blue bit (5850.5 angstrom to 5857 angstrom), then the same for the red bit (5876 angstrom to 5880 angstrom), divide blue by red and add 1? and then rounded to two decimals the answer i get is 2.11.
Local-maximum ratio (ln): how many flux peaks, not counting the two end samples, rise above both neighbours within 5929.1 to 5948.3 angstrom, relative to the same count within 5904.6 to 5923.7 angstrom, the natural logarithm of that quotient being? 0.41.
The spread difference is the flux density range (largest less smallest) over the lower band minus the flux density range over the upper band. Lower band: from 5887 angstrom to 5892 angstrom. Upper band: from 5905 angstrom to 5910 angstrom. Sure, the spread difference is -0.42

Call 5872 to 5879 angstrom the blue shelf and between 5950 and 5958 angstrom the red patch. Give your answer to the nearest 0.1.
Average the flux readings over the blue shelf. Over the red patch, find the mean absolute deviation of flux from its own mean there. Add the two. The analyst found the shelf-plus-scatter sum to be 13.9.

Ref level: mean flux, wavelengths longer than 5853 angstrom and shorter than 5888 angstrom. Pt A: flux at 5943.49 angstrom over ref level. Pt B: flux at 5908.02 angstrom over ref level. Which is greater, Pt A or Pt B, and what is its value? 1.02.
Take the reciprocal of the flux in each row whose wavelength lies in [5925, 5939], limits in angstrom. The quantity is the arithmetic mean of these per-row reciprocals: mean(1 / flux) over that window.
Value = 0.0722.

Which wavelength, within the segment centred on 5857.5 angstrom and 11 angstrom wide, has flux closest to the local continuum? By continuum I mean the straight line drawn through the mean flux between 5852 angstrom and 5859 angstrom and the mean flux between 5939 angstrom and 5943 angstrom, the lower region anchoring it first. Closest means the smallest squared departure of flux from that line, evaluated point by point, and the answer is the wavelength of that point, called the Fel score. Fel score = 5852.50 angstrom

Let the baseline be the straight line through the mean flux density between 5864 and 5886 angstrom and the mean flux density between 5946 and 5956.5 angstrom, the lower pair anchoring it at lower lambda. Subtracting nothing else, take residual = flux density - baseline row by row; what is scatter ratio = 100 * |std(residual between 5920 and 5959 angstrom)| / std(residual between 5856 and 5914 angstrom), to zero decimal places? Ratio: 35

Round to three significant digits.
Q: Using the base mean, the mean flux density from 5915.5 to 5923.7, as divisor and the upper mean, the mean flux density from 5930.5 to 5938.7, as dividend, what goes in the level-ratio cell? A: 1.05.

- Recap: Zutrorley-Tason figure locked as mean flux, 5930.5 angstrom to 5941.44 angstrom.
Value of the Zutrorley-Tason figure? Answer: 14.0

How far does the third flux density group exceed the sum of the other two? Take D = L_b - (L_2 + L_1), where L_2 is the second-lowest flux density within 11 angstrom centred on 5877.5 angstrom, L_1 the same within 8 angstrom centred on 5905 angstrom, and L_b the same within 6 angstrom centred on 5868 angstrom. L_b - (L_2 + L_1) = -11.2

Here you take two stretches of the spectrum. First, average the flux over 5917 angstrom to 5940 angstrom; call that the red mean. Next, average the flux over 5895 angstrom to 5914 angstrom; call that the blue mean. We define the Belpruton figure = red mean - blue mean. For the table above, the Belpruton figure 1.1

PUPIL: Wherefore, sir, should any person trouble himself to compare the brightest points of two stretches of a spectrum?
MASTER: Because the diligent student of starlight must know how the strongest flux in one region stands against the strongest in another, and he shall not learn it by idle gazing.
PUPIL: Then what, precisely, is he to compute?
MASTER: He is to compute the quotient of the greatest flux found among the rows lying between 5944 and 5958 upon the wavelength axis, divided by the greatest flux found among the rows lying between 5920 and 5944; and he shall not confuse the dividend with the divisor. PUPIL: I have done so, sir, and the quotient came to 1.00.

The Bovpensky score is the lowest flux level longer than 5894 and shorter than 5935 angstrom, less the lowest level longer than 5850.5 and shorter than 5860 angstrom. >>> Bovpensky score -2.6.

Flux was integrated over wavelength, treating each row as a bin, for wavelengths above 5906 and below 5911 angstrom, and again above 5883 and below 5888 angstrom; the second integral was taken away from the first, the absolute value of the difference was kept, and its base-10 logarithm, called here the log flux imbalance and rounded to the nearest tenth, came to 0.9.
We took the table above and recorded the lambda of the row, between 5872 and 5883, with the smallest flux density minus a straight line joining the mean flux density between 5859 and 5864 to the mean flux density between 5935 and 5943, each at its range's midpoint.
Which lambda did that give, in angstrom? 5876.81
